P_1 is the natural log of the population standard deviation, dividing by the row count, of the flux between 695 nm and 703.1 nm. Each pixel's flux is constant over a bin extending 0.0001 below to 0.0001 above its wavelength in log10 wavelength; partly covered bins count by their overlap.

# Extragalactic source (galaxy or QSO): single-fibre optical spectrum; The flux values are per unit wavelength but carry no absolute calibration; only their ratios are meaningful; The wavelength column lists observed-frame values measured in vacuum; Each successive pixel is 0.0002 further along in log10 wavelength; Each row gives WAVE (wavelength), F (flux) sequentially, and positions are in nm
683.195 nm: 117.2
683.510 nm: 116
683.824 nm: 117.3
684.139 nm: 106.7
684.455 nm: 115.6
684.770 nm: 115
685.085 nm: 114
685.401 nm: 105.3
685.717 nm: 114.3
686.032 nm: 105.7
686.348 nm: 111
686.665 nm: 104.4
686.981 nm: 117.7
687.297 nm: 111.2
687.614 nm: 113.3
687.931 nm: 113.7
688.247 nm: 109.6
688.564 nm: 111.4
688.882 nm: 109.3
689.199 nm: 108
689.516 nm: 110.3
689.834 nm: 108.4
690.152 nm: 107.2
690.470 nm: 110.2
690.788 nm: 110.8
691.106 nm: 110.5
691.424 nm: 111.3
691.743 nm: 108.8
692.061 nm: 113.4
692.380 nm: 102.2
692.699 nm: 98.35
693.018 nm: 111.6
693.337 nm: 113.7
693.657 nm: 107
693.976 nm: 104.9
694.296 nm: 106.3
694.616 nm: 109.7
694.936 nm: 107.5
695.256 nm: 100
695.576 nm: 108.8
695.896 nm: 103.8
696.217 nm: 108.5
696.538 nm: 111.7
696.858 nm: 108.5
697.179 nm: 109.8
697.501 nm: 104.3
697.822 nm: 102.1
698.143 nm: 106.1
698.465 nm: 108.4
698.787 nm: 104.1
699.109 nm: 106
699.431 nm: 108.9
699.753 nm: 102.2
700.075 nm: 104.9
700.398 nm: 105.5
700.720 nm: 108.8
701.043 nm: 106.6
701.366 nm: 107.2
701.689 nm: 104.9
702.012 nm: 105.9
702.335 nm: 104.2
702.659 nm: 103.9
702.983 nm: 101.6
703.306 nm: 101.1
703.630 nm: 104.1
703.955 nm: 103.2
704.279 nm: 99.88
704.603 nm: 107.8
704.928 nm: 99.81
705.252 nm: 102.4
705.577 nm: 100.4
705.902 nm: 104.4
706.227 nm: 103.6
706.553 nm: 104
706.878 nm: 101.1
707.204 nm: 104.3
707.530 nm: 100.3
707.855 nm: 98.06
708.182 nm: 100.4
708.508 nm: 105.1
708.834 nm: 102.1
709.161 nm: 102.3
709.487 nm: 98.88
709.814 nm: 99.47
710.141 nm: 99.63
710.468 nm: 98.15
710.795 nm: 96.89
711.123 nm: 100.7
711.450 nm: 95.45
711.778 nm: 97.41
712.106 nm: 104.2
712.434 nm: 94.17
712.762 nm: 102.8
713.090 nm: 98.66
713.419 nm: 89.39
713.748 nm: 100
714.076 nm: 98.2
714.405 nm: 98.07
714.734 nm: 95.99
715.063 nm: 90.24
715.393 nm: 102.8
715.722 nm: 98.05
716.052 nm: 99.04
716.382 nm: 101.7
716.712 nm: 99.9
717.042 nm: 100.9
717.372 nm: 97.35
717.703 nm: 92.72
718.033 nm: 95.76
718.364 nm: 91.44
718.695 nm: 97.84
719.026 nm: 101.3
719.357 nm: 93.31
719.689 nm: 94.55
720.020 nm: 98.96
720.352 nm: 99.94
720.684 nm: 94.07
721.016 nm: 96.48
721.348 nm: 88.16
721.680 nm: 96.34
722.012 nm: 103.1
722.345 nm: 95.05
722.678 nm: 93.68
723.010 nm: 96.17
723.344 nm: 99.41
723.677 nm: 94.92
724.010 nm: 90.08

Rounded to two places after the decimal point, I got 1.03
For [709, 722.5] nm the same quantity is 1.32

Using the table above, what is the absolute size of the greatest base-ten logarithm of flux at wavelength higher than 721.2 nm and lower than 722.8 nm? 2.01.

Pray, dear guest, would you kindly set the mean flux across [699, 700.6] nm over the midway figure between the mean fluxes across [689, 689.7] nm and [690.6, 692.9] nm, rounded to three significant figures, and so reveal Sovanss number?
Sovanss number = 0.972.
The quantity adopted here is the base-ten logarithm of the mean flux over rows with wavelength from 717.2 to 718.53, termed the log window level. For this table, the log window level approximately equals 1.97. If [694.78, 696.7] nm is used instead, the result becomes 2.03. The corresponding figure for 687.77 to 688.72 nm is 2.05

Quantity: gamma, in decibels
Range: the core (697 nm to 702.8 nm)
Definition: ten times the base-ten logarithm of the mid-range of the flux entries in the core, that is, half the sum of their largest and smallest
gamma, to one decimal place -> 20.3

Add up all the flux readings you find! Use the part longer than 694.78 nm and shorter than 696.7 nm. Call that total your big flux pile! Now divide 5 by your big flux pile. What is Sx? 0.0078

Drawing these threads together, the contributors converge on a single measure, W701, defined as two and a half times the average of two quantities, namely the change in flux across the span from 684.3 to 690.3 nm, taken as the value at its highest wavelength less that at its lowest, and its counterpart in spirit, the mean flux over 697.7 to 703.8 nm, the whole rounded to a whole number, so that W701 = 121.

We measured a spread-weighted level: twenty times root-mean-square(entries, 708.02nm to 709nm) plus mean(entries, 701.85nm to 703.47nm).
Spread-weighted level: 2154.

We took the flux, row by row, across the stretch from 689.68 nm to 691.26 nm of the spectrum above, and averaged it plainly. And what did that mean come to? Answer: 109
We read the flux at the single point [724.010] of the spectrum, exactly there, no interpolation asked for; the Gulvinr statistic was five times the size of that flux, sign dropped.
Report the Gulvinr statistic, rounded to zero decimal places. 450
